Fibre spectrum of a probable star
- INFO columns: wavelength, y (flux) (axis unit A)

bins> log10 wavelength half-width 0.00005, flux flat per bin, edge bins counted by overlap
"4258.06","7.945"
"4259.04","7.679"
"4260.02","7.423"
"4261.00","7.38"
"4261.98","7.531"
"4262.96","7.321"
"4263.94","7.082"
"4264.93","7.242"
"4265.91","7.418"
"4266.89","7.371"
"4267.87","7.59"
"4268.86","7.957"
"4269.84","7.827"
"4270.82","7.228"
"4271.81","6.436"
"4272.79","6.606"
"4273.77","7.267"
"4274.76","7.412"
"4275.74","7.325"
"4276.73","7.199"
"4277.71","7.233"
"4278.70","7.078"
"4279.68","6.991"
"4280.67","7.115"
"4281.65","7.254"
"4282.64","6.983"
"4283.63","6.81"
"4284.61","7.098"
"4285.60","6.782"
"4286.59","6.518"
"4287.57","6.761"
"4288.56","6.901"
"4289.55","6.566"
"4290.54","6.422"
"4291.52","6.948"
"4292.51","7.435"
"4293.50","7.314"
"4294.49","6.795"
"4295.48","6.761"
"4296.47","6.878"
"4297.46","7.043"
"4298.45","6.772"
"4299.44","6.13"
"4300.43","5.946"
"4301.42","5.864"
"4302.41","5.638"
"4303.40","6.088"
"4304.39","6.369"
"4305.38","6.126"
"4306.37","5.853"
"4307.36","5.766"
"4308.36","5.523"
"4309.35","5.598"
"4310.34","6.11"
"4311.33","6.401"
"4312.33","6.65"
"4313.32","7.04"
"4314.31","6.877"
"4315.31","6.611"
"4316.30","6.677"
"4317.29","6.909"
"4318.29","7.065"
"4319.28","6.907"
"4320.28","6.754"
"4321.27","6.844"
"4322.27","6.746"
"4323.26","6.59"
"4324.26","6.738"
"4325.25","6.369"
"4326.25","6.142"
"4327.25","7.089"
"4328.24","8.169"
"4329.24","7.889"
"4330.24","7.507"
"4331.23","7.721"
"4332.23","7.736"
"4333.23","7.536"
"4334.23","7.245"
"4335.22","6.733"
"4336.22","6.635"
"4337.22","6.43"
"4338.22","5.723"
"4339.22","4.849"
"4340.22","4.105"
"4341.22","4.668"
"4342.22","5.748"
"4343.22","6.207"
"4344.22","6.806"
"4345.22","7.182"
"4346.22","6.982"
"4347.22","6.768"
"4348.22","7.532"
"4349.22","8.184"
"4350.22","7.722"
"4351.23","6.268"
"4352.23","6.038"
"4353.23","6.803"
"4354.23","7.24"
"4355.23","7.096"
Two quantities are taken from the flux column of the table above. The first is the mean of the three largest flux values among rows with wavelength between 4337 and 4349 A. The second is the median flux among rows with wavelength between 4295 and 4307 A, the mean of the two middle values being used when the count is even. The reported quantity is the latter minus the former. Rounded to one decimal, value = -1.1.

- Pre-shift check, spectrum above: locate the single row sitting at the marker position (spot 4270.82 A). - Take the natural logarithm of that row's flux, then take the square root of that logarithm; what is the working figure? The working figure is 1.41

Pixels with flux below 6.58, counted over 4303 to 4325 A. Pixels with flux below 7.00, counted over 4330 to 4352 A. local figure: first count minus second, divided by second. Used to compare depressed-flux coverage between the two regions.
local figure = -0.31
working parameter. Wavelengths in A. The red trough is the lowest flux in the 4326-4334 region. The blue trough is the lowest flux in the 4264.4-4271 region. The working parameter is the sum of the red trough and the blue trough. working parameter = 13.4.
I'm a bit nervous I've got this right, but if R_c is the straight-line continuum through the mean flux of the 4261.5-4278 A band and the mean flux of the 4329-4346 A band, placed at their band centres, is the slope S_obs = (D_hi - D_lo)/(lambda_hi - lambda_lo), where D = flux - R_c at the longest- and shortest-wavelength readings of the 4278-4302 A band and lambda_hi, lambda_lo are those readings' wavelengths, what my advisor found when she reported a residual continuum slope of -0.04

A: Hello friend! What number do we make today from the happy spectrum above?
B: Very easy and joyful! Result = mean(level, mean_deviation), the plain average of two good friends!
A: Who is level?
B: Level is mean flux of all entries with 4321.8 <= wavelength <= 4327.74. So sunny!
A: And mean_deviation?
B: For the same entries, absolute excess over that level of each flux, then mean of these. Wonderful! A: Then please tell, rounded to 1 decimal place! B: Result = 3.4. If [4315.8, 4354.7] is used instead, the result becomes 3.7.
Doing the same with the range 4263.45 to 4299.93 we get 3.7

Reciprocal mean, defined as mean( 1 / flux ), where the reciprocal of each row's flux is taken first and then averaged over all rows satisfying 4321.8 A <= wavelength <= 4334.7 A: 0.140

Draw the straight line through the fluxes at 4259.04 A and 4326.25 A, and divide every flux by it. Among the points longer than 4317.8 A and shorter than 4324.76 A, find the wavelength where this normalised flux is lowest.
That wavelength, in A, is 4323.26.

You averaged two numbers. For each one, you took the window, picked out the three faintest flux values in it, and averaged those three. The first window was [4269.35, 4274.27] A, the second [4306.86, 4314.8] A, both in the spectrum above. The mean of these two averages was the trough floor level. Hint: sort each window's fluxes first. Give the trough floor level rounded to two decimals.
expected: 6.19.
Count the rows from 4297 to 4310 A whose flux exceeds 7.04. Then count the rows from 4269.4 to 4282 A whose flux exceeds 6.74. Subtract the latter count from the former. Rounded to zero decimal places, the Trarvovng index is -10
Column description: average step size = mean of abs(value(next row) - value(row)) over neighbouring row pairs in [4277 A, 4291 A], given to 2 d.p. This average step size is 0.21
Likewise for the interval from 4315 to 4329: 0.30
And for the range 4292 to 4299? 0.20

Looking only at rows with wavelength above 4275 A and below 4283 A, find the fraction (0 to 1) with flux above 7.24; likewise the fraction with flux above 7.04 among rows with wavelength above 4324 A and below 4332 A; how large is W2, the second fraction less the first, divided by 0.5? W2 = 0.75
